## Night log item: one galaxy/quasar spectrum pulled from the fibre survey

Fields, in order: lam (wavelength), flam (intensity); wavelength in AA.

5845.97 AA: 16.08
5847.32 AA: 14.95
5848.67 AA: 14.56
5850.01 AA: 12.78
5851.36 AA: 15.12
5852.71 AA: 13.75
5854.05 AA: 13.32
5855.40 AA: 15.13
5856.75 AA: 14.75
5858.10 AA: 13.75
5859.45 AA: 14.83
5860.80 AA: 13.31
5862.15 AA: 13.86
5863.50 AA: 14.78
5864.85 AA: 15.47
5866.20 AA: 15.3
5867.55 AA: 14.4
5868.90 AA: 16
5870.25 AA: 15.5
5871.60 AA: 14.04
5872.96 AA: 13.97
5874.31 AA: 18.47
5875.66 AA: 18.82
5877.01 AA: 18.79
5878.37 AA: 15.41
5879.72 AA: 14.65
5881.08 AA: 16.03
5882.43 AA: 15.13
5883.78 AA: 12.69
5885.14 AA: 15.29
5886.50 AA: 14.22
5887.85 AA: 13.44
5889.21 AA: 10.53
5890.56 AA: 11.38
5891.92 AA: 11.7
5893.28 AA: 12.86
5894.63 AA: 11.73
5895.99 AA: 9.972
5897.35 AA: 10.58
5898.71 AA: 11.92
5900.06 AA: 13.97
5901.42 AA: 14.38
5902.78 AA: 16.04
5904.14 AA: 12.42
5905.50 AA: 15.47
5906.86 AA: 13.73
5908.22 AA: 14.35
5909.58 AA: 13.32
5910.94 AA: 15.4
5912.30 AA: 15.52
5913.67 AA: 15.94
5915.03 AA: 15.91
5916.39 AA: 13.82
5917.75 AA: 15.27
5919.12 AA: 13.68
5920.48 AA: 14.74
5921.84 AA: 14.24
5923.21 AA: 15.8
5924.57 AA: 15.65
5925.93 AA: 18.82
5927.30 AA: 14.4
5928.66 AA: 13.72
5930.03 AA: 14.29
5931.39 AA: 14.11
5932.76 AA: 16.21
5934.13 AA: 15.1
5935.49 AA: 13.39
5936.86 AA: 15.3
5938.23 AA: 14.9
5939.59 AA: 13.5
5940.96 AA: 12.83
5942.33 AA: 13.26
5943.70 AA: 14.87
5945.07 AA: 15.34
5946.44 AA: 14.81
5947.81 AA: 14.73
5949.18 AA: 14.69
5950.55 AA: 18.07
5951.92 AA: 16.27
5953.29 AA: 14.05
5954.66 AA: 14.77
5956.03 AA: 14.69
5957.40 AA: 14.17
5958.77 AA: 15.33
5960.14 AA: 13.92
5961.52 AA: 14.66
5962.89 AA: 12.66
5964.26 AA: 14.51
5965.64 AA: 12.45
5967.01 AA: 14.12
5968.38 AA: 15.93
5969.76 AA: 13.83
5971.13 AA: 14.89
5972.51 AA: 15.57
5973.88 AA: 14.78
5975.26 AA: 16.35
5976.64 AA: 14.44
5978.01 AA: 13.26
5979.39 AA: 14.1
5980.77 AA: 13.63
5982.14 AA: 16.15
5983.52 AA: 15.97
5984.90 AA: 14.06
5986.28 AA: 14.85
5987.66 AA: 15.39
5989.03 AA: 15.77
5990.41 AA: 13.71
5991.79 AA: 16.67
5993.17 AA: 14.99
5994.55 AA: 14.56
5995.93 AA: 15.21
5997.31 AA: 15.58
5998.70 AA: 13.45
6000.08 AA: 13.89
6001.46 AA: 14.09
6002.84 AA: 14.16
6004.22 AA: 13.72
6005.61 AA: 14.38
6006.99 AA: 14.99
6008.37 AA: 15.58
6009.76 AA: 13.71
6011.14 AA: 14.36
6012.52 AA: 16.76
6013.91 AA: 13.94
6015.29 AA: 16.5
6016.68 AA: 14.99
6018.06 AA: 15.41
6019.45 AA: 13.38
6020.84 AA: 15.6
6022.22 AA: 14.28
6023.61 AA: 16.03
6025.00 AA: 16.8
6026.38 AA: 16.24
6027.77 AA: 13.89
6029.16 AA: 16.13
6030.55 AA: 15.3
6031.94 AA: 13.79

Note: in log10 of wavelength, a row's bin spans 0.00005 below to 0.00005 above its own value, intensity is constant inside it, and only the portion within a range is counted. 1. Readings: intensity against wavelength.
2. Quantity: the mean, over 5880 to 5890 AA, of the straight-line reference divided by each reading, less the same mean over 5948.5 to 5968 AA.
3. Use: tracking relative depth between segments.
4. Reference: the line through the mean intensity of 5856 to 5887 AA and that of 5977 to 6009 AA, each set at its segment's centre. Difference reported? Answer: 0.08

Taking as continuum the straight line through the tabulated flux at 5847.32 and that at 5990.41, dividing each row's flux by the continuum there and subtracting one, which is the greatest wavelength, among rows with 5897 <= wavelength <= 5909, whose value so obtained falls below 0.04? 5908.22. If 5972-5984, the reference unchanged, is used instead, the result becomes 5980.77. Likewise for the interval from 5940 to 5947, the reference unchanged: 5942.33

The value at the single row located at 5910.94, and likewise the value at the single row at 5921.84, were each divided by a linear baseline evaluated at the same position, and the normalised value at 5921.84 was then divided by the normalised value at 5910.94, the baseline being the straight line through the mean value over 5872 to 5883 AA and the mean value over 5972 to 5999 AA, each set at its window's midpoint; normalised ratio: 0.93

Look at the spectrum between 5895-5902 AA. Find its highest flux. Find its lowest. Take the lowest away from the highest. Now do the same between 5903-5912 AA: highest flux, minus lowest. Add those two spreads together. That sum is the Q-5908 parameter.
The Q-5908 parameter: 7.5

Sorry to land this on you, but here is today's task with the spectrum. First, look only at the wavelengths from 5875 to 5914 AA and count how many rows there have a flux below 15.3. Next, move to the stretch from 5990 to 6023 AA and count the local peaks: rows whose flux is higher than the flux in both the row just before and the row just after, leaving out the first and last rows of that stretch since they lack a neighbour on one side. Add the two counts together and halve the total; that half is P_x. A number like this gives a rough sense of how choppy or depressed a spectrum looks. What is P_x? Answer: 14.0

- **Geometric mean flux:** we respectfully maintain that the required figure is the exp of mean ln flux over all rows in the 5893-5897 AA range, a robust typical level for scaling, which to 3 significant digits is 11.5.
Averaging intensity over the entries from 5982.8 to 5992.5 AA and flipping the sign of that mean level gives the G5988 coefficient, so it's -15.2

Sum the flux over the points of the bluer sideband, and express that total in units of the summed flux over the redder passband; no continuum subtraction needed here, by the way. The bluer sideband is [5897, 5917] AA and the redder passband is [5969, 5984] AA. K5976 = 1.31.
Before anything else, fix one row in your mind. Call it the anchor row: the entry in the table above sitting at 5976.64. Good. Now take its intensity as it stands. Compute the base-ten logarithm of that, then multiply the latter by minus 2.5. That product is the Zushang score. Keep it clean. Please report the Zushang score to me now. -2.90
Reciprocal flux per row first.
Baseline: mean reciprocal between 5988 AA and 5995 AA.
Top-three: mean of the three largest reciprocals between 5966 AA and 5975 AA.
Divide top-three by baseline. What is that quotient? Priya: 1.06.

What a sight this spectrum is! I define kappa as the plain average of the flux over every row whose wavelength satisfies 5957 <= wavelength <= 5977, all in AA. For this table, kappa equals 14.5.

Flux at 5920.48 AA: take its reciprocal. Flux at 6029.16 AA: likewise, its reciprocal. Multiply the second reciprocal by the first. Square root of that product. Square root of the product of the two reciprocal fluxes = 0.065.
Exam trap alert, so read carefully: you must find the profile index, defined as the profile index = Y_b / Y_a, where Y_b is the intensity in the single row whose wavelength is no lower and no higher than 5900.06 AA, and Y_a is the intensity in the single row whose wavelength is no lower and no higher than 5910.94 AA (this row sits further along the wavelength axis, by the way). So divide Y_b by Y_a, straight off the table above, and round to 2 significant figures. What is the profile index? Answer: 0.91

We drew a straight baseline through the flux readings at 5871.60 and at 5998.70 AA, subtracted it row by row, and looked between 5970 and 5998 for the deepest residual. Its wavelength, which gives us 5978.01 AA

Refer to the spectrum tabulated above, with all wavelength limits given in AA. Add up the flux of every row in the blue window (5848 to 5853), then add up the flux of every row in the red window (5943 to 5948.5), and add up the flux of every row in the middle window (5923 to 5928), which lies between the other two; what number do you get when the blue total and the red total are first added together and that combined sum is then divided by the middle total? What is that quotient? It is 1.79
